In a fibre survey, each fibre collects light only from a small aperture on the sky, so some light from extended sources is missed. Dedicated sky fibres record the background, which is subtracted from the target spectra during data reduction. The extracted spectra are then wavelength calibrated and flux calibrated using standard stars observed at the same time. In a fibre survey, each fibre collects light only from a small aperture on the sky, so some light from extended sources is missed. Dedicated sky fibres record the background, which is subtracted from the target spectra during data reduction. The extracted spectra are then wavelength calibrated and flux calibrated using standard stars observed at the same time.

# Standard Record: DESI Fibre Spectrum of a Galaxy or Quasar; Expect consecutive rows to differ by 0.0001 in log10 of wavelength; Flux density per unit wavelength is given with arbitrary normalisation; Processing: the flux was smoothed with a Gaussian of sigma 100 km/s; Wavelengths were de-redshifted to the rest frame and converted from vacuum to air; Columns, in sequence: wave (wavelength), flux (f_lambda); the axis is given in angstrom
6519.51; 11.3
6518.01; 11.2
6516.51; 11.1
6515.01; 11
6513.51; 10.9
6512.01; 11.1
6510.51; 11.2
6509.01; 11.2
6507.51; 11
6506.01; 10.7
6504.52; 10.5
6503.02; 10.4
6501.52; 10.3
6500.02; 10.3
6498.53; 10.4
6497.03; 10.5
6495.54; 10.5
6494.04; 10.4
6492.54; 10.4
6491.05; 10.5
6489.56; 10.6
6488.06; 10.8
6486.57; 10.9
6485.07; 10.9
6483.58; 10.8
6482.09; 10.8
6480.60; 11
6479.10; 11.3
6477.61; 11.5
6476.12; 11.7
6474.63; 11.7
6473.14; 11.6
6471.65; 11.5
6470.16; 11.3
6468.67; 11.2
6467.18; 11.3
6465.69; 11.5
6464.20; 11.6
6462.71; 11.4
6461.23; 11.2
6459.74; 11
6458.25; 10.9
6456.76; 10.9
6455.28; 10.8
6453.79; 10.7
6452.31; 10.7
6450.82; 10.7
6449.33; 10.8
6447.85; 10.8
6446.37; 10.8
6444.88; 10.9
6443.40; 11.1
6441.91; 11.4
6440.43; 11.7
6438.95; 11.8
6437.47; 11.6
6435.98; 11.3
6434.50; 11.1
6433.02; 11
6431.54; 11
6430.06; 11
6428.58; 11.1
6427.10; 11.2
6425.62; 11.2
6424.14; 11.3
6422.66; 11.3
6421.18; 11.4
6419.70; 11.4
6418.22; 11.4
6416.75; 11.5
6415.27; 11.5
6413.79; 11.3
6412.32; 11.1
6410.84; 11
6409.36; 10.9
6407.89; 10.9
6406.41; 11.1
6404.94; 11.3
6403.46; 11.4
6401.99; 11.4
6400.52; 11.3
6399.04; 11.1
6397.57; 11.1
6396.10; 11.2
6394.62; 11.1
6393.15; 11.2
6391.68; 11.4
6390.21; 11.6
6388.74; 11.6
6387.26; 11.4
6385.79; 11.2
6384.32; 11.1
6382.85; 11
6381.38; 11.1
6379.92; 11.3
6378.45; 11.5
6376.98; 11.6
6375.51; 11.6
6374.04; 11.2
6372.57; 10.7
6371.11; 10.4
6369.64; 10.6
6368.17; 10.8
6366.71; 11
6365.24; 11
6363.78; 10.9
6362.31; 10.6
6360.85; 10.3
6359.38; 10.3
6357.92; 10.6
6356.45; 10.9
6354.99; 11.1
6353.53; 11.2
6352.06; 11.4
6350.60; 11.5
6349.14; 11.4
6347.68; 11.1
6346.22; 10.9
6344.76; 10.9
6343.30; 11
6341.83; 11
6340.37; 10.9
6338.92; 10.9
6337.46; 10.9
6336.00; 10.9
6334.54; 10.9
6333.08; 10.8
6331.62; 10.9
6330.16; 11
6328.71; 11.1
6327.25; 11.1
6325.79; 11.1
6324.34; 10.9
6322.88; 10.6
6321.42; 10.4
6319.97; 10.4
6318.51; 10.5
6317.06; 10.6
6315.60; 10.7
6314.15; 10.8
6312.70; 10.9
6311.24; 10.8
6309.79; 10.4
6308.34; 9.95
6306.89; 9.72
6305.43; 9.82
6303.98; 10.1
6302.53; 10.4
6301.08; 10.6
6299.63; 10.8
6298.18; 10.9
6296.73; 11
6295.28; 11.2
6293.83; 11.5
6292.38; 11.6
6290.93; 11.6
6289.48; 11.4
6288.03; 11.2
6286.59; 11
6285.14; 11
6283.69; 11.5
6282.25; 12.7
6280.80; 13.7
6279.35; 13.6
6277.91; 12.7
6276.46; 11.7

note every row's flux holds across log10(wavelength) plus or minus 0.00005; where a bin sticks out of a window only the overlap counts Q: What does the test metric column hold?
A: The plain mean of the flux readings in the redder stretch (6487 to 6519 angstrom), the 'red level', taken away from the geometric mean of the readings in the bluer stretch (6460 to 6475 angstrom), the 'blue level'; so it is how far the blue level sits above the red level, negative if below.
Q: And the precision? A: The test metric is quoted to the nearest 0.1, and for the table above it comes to 0.7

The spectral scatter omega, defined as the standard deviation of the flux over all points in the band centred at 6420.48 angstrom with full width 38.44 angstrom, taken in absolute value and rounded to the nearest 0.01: 0.22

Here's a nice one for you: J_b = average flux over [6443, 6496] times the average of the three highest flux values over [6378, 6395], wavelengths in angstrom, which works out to 127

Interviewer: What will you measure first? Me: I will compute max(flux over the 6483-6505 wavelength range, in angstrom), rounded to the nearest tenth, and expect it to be 10.9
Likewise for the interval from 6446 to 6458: 10.9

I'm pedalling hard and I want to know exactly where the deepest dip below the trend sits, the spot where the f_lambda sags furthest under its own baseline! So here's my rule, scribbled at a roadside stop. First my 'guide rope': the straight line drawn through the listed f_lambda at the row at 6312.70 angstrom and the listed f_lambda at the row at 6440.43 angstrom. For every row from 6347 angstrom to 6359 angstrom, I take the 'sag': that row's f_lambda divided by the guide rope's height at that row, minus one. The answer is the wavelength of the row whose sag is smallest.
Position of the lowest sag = 6357.92 angstrom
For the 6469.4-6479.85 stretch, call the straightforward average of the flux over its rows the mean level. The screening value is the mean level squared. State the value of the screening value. 133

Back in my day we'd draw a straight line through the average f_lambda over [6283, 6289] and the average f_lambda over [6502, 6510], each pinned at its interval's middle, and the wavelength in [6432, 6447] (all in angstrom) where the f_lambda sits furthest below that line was 6446.37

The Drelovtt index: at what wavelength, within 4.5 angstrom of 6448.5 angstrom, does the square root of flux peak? 6444.88 angstrom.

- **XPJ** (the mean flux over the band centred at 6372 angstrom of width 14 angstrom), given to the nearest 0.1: 11.0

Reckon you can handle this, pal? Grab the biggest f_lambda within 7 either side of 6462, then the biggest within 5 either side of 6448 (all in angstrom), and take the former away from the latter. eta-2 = -0.50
